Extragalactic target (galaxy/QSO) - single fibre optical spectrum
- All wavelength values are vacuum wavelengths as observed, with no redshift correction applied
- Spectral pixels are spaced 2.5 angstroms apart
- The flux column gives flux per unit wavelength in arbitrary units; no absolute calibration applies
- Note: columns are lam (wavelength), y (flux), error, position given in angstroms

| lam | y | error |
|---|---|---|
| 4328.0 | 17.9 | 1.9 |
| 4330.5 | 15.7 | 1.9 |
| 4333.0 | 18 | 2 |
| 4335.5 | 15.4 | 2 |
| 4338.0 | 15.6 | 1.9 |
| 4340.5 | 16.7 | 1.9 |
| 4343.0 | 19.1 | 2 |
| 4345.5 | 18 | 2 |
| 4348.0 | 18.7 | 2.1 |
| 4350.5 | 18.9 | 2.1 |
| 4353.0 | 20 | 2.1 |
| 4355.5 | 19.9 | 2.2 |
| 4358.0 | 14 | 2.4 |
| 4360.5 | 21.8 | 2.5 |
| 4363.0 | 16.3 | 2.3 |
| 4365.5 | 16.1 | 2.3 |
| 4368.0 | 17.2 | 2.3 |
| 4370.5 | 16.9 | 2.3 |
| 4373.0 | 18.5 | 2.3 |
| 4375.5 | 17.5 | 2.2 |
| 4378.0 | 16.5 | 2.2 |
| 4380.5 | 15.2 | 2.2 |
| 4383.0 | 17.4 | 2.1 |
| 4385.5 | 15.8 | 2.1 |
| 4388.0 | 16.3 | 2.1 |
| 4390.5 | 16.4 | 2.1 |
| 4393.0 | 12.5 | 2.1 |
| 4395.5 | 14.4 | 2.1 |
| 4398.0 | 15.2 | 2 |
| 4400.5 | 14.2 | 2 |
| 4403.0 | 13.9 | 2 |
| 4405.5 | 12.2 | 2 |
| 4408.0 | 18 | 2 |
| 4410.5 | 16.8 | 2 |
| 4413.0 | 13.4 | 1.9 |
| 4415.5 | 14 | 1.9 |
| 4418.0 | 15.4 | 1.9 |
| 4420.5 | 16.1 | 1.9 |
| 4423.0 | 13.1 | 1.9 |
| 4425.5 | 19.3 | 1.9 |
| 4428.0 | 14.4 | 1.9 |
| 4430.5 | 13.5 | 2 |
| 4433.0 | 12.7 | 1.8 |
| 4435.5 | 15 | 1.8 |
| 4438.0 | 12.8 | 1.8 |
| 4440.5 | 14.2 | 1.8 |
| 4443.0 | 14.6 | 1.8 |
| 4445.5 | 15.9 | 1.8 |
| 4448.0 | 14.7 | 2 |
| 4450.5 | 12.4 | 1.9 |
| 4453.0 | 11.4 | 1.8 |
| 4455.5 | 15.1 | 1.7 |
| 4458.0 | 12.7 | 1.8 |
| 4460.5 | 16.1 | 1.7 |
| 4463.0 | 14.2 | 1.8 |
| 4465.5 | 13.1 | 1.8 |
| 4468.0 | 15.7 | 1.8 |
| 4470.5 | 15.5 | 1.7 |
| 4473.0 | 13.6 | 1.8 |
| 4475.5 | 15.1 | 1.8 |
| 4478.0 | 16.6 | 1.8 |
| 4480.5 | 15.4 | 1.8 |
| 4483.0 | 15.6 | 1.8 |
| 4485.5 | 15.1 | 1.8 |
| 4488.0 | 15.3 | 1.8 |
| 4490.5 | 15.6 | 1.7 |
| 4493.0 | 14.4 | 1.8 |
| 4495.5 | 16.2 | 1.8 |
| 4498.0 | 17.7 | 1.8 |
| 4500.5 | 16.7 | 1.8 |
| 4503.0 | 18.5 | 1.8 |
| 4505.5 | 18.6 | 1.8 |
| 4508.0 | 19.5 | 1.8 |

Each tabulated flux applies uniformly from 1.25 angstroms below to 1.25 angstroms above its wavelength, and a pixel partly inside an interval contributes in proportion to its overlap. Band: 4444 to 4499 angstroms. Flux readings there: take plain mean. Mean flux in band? 14.9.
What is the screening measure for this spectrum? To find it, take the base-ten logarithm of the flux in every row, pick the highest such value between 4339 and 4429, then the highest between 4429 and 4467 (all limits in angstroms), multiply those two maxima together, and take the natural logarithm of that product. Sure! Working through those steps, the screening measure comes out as 0.480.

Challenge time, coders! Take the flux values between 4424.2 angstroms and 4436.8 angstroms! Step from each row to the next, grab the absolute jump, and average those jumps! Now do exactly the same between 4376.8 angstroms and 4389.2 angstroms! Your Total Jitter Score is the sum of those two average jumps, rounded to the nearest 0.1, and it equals 3.6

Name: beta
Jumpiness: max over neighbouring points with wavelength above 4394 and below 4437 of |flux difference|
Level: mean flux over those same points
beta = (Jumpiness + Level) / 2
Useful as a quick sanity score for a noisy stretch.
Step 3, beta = 10.5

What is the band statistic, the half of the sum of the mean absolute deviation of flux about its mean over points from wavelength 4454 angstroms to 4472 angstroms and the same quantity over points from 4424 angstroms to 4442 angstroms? 1.3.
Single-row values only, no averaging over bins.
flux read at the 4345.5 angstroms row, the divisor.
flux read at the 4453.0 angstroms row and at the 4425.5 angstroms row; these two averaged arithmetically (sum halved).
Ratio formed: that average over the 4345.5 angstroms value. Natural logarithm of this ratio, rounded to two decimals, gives -0.16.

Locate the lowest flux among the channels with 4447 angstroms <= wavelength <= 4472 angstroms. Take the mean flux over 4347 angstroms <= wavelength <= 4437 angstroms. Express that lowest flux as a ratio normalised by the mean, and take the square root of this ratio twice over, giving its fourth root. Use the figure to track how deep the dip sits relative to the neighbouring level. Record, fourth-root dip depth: 0.92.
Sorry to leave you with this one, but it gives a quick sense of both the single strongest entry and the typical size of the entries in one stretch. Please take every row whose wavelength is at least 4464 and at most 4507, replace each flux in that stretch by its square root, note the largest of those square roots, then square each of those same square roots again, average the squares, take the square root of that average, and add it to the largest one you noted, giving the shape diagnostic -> 8.29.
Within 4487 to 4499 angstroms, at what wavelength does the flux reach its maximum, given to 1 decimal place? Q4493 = 4498.0 angstroms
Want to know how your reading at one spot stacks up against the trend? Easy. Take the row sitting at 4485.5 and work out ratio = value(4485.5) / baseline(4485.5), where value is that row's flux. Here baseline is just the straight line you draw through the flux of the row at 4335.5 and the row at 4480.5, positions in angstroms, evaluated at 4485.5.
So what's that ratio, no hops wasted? 0.98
